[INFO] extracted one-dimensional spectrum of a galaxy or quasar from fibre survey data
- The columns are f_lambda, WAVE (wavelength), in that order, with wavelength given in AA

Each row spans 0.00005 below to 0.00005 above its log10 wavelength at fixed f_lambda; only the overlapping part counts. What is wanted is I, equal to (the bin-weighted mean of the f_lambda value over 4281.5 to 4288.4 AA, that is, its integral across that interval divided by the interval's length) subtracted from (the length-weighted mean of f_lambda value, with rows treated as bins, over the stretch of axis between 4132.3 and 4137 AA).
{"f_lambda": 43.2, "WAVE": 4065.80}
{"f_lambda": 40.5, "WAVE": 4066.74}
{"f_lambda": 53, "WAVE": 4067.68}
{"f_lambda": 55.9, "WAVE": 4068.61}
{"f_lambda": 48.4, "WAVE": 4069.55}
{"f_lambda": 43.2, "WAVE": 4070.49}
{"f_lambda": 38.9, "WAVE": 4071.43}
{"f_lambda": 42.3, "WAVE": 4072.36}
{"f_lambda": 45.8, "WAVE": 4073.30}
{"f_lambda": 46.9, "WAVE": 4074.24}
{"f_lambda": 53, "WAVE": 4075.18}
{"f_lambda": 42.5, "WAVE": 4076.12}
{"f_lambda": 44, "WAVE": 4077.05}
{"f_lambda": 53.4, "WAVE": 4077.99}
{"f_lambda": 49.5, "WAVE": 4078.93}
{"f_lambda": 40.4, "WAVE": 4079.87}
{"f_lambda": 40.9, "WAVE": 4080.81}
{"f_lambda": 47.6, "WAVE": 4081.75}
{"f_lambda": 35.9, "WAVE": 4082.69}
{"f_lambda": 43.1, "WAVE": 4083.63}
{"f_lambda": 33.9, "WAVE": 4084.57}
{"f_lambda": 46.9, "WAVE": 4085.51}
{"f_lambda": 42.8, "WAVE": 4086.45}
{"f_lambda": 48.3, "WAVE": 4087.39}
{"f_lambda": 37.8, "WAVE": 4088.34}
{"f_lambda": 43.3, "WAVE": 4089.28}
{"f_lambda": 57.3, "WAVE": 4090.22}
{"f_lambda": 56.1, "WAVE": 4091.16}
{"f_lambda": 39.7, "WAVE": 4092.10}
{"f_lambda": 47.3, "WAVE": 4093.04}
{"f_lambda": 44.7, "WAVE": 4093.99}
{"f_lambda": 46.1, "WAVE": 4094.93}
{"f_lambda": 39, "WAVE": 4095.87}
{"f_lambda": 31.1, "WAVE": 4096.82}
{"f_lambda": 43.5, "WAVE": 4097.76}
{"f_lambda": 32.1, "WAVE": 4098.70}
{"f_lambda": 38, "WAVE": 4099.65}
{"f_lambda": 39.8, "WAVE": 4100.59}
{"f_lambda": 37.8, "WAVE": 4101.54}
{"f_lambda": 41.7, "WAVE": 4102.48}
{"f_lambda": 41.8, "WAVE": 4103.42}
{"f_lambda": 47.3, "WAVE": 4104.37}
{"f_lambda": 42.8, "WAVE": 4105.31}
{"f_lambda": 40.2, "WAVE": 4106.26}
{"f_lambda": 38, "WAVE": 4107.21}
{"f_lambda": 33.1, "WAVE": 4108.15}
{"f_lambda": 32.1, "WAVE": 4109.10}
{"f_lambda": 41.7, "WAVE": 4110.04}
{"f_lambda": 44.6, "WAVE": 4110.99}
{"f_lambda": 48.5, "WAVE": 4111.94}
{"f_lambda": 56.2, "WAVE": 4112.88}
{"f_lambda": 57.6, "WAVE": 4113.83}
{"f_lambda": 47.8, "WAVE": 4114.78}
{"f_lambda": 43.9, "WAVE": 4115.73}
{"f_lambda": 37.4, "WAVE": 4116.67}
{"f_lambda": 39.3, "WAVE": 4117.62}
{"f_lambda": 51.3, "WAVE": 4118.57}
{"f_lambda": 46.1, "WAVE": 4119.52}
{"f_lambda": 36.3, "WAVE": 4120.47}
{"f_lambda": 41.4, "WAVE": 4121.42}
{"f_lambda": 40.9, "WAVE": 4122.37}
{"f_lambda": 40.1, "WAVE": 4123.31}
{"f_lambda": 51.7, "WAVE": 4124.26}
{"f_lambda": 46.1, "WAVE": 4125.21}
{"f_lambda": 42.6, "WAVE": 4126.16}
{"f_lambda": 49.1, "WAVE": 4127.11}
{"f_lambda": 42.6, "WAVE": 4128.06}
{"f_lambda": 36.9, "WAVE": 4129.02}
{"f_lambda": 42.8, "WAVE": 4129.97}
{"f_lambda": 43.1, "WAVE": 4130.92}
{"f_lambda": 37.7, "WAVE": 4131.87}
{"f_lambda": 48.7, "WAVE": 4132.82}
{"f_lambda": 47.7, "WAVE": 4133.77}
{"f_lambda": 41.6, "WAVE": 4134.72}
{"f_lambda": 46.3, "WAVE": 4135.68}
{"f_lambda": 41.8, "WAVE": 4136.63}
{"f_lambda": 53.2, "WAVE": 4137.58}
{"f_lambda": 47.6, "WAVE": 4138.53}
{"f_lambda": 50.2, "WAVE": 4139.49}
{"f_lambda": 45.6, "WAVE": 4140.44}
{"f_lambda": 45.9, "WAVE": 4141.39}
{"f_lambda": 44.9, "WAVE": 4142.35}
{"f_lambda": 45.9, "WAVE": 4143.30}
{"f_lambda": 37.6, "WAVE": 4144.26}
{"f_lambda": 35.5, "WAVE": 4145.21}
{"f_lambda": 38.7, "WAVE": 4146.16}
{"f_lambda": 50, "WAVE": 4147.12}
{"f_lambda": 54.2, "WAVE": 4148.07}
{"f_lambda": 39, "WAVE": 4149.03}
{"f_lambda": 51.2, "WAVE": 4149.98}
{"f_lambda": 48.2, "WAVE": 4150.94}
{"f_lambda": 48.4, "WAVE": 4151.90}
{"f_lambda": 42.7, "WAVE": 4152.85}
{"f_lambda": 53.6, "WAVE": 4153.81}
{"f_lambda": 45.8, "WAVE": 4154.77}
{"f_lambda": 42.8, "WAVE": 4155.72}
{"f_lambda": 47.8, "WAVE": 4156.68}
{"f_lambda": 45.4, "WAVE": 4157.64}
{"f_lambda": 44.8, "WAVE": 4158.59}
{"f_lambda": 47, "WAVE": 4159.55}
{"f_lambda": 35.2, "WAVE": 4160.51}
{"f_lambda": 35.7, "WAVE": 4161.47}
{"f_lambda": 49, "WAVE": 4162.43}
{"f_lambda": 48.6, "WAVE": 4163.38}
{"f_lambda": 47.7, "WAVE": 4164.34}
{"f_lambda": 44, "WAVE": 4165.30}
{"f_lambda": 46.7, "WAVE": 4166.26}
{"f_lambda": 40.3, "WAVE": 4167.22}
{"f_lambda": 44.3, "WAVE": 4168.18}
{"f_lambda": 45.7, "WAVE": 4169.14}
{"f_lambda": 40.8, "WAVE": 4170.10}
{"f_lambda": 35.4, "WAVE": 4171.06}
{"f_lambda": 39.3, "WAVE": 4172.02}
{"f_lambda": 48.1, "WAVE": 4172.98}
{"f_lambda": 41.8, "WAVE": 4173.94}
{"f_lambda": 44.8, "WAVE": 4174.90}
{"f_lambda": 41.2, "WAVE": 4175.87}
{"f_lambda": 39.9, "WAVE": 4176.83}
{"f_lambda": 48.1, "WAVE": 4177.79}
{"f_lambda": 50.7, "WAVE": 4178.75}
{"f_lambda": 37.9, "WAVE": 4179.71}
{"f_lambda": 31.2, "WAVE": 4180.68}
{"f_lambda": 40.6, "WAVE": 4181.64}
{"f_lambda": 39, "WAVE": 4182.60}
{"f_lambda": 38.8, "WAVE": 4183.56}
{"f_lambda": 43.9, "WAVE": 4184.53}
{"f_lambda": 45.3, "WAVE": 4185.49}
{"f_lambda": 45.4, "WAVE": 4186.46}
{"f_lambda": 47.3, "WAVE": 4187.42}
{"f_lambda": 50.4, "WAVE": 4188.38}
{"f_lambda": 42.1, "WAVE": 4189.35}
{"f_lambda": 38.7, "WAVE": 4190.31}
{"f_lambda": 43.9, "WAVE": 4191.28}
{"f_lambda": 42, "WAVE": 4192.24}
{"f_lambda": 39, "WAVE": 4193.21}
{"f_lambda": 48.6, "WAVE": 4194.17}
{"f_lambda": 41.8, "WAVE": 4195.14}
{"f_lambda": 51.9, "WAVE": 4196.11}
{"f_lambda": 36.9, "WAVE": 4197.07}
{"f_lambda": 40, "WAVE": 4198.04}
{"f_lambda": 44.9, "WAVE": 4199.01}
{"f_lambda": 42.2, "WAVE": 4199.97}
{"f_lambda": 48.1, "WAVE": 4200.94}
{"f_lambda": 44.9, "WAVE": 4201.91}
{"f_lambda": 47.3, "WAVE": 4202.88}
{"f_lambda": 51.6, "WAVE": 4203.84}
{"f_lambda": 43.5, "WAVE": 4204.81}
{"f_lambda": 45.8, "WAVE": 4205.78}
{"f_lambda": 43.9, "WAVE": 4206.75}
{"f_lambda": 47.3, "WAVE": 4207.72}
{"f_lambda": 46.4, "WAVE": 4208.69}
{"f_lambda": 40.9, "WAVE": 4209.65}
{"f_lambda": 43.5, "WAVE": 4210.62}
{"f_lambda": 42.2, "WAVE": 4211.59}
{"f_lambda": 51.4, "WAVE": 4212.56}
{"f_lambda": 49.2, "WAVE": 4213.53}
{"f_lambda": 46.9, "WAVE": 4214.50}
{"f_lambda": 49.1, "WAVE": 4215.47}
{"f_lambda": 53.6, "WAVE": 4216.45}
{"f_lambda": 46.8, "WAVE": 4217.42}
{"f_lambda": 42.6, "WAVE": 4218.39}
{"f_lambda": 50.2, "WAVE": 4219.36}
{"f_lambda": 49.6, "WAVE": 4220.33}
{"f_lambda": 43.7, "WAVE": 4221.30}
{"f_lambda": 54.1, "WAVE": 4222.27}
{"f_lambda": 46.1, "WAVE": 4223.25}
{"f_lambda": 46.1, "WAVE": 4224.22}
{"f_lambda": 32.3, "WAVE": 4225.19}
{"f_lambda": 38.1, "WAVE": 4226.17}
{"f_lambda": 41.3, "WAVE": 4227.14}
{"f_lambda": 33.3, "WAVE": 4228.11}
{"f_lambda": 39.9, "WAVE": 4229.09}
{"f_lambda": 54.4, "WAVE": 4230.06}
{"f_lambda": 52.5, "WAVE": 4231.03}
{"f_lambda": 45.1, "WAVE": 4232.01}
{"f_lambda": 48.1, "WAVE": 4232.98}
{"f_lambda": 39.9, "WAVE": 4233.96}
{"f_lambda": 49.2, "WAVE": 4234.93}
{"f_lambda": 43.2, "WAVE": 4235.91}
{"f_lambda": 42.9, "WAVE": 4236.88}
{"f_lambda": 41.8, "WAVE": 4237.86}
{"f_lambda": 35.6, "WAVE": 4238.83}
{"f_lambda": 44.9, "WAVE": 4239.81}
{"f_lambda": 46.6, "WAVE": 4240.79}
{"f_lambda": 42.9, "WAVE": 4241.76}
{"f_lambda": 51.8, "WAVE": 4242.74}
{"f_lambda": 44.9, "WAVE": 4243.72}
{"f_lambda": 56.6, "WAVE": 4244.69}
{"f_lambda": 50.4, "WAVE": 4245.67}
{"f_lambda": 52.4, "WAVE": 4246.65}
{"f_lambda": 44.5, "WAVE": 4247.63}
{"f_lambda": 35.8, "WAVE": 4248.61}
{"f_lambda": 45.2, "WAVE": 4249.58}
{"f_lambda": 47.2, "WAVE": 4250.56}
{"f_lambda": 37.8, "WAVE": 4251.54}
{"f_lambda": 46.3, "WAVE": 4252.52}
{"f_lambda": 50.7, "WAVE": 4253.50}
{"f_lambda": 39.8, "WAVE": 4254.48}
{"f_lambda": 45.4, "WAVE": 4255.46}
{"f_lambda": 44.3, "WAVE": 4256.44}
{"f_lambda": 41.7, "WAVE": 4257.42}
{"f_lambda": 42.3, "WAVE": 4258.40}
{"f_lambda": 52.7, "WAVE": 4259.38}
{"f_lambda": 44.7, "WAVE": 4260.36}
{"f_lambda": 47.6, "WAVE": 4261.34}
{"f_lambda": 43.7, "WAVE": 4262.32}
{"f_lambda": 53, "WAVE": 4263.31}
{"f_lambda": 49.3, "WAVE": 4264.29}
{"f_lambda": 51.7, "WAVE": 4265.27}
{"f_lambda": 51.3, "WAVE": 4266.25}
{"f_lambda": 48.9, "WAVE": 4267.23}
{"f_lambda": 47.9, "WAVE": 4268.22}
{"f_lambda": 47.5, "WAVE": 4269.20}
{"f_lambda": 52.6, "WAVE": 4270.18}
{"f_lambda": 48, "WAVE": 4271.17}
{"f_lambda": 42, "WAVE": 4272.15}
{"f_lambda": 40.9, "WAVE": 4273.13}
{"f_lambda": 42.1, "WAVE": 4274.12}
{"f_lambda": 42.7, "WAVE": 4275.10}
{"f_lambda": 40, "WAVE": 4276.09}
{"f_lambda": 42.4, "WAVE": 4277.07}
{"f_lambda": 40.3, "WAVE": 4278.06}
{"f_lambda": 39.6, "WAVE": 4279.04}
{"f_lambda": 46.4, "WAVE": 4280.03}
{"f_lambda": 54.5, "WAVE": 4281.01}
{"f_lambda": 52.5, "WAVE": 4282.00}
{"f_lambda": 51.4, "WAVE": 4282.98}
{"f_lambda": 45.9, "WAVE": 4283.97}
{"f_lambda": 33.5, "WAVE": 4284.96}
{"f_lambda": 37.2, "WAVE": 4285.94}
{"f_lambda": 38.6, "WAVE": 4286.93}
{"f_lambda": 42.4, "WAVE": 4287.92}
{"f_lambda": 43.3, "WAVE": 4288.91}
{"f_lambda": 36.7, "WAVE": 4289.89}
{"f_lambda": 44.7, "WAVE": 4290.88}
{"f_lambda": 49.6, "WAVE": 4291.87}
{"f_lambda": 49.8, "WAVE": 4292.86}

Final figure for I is 2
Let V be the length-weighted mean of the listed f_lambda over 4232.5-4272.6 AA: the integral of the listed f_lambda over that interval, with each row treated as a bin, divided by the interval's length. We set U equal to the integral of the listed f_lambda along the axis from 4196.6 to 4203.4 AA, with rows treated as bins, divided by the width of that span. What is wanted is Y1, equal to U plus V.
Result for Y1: 90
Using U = 43.5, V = 46.2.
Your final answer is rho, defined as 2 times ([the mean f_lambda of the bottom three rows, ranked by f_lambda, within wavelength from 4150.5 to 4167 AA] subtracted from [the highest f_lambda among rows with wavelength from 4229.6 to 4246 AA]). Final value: 37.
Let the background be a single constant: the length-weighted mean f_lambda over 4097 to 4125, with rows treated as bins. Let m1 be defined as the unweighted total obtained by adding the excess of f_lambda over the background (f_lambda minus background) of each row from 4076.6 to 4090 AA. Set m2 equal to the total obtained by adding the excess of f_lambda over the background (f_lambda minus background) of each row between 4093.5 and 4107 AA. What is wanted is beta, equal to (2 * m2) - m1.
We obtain -70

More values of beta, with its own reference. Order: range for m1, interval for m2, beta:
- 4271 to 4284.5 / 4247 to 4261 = 14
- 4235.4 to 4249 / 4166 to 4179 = -14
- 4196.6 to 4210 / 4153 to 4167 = 50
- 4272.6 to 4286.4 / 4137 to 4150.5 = 75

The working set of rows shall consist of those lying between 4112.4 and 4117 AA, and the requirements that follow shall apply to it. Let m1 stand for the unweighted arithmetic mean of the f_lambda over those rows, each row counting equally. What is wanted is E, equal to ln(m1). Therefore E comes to 3.88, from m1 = 49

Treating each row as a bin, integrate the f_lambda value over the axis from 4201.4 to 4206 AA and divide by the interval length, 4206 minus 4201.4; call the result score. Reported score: 46.7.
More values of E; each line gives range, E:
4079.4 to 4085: 3.70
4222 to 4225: 3.89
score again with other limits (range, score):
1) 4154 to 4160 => 46.0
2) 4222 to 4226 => 43.5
